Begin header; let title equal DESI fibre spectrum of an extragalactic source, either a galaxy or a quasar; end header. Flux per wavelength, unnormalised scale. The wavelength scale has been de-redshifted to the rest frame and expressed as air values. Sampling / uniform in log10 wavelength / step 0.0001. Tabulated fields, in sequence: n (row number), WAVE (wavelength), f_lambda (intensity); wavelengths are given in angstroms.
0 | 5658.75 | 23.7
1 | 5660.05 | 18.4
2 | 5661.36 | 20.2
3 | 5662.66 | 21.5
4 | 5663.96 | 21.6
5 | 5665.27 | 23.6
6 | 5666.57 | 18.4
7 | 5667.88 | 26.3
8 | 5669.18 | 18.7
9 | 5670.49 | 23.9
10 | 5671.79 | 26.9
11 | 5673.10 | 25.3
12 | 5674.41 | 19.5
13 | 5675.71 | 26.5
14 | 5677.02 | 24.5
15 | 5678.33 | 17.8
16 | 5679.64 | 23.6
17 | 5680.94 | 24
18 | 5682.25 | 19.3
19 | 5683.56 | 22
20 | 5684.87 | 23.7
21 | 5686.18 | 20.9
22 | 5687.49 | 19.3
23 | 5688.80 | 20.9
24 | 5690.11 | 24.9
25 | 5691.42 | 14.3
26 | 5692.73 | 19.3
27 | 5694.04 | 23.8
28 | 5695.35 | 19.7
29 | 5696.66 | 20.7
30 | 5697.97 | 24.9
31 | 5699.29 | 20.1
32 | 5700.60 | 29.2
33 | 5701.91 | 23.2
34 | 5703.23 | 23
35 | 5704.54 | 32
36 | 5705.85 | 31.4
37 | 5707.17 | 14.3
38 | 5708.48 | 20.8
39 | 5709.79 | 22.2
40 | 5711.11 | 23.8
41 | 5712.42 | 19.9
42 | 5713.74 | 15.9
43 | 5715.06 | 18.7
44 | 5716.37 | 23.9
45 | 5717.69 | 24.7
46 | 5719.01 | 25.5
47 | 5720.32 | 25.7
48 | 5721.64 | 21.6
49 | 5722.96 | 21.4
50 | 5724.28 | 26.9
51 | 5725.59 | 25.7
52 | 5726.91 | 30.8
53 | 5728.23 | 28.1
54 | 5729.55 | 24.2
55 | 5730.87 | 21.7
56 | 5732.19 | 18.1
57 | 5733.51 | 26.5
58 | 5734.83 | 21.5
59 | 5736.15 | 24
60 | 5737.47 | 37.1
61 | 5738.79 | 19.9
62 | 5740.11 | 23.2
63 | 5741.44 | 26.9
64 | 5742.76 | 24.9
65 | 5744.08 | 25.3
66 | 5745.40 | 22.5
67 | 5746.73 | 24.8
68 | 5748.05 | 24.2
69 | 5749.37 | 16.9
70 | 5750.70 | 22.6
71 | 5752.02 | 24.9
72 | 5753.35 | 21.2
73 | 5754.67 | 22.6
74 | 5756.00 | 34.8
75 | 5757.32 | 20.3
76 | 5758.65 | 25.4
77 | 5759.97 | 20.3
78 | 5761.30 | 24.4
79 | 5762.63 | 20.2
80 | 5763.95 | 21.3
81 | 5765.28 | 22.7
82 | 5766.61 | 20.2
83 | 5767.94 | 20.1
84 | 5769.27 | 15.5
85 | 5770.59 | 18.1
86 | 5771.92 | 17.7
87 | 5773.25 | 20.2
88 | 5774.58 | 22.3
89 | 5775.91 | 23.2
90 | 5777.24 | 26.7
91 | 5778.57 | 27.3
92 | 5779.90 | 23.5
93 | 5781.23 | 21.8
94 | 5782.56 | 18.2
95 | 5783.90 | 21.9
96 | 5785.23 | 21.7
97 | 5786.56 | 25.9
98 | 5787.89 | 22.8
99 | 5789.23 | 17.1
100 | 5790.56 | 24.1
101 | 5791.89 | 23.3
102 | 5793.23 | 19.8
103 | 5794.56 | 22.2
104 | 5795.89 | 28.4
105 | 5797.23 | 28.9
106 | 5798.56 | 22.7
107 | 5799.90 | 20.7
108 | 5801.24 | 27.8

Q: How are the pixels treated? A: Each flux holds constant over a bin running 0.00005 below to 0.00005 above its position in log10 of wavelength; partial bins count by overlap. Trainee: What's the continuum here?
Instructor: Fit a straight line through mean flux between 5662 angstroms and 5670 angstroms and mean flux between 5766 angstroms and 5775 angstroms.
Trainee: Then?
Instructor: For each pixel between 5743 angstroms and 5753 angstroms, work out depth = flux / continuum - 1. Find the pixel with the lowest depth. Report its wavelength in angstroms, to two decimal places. 5749.37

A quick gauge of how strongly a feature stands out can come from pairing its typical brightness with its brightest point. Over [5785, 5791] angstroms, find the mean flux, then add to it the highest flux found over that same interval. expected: 48.2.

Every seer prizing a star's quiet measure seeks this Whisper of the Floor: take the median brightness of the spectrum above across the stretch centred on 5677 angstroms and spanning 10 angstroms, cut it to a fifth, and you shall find 4.80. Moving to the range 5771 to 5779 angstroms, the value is 4.55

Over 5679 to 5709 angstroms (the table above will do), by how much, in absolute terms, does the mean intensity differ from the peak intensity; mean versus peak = 9.6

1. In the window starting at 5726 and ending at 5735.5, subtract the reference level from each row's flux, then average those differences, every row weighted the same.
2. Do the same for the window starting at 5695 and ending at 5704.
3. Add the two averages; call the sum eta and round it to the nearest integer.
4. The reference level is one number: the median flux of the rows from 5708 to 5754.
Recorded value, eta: 0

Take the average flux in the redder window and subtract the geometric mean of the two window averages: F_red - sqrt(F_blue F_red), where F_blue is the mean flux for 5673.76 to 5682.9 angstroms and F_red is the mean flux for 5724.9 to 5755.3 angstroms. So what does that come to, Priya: 1.1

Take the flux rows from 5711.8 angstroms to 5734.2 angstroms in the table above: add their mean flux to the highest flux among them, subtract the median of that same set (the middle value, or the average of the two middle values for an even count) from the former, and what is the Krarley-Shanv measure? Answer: 30.1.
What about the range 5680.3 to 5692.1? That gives 25.0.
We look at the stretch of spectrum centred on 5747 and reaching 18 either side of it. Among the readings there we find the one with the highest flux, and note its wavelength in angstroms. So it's 5737.47 angstroms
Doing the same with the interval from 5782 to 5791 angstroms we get 5786.56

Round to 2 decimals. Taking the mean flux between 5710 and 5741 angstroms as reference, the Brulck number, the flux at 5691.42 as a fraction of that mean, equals 0.60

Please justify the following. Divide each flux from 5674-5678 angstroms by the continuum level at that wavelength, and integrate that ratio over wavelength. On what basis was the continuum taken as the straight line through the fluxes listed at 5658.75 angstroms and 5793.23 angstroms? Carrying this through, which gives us 4.0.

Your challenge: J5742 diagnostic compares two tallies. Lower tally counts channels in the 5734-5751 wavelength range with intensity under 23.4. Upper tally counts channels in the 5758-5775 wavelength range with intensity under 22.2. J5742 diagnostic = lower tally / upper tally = 0.67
